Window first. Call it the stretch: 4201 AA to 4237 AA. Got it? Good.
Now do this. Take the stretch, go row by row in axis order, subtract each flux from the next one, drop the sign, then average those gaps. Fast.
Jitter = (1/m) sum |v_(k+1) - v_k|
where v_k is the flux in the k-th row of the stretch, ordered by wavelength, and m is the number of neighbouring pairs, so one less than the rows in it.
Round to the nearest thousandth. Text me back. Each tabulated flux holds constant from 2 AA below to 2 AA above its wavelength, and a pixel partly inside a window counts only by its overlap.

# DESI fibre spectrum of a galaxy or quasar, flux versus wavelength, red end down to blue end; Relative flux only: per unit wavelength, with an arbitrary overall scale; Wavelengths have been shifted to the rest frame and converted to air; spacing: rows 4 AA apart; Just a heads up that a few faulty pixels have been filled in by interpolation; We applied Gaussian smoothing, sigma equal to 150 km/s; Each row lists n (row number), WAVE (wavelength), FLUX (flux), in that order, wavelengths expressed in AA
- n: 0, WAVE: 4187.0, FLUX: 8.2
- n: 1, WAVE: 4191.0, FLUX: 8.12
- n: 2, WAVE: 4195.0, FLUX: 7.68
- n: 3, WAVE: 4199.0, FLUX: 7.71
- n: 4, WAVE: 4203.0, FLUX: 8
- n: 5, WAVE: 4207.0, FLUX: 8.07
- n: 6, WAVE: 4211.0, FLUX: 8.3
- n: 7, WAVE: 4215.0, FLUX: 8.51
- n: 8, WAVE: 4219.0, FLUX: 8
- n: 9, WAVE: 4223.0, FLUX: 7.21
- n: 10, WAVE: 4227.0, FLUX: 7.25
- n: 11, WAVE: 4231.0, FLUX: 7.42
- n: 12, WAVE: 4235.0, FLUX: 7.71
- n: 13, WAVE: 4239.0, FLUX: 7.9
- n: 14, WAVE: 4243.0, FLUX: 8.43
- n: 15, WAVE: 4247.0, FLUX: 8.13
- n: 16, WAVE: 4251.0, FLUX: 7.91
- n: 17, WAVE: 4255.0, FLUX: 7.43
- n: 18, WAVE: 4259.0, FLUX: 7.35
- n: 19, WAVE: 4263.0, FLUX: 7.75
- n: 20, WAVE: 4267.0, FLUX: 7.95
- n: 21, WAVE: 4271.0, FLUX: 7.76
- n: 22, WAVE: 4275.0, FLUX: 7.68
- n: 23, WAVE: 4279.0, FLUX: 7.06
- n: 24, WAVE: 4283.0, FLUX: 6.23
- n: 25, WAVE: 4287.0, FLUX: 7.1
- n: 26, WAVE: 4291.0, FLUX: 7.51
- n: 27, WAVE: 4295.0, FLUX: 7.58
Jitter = 0.289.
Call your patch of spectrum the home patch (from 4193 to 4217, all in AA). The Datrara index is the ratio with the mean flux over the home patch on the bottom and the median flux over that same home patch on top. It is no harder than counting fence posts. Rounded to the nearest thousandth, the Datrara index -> 0.999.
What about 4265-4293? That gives 1.025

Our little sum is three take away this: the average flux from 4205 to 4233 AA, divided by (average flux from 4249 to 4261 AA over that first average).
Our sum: -5.1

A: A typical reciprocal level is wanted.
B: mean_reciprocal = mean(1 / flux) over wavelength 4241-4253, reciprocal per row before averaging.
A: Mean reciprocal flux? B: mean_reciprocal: 0.123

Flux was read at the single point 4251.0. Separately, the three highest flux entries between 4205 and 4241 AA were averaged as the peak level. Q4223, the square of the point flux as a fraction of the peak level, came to 0.91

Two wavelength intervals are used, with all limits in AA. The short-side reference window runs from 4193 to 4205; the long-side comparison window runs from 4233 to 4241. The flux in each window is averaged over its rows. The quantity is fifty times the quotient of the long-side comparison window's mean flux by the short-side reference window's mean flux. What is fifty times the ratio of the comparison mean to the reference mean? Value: 50.1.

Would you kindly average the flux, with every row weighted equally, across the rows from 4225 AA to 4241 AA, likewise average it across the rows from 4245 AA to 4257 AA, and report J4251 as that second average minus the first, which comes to 0.25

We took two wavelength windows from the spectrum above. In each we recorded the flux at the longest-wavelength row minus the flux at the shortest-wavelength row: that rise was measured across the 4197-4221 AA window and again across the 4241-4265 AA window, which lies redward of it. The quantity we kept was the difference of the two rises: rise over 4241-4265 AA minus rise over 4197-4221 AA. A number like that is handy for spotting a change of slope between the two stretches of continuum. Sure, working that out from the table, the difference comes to -1.0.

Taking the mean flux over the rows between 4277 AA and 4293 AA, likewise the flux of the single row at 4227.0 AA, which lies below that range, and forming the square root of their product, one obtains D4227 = 7.11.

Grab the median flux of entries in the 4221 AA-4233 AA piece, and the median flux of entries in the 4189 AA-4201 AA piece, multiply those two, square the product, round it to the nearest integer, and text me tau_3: 3125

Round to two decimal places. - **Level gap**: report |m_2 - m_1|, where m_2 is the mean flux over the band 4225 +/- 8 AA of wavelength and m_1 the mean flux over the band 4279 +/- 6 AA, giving 0.48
